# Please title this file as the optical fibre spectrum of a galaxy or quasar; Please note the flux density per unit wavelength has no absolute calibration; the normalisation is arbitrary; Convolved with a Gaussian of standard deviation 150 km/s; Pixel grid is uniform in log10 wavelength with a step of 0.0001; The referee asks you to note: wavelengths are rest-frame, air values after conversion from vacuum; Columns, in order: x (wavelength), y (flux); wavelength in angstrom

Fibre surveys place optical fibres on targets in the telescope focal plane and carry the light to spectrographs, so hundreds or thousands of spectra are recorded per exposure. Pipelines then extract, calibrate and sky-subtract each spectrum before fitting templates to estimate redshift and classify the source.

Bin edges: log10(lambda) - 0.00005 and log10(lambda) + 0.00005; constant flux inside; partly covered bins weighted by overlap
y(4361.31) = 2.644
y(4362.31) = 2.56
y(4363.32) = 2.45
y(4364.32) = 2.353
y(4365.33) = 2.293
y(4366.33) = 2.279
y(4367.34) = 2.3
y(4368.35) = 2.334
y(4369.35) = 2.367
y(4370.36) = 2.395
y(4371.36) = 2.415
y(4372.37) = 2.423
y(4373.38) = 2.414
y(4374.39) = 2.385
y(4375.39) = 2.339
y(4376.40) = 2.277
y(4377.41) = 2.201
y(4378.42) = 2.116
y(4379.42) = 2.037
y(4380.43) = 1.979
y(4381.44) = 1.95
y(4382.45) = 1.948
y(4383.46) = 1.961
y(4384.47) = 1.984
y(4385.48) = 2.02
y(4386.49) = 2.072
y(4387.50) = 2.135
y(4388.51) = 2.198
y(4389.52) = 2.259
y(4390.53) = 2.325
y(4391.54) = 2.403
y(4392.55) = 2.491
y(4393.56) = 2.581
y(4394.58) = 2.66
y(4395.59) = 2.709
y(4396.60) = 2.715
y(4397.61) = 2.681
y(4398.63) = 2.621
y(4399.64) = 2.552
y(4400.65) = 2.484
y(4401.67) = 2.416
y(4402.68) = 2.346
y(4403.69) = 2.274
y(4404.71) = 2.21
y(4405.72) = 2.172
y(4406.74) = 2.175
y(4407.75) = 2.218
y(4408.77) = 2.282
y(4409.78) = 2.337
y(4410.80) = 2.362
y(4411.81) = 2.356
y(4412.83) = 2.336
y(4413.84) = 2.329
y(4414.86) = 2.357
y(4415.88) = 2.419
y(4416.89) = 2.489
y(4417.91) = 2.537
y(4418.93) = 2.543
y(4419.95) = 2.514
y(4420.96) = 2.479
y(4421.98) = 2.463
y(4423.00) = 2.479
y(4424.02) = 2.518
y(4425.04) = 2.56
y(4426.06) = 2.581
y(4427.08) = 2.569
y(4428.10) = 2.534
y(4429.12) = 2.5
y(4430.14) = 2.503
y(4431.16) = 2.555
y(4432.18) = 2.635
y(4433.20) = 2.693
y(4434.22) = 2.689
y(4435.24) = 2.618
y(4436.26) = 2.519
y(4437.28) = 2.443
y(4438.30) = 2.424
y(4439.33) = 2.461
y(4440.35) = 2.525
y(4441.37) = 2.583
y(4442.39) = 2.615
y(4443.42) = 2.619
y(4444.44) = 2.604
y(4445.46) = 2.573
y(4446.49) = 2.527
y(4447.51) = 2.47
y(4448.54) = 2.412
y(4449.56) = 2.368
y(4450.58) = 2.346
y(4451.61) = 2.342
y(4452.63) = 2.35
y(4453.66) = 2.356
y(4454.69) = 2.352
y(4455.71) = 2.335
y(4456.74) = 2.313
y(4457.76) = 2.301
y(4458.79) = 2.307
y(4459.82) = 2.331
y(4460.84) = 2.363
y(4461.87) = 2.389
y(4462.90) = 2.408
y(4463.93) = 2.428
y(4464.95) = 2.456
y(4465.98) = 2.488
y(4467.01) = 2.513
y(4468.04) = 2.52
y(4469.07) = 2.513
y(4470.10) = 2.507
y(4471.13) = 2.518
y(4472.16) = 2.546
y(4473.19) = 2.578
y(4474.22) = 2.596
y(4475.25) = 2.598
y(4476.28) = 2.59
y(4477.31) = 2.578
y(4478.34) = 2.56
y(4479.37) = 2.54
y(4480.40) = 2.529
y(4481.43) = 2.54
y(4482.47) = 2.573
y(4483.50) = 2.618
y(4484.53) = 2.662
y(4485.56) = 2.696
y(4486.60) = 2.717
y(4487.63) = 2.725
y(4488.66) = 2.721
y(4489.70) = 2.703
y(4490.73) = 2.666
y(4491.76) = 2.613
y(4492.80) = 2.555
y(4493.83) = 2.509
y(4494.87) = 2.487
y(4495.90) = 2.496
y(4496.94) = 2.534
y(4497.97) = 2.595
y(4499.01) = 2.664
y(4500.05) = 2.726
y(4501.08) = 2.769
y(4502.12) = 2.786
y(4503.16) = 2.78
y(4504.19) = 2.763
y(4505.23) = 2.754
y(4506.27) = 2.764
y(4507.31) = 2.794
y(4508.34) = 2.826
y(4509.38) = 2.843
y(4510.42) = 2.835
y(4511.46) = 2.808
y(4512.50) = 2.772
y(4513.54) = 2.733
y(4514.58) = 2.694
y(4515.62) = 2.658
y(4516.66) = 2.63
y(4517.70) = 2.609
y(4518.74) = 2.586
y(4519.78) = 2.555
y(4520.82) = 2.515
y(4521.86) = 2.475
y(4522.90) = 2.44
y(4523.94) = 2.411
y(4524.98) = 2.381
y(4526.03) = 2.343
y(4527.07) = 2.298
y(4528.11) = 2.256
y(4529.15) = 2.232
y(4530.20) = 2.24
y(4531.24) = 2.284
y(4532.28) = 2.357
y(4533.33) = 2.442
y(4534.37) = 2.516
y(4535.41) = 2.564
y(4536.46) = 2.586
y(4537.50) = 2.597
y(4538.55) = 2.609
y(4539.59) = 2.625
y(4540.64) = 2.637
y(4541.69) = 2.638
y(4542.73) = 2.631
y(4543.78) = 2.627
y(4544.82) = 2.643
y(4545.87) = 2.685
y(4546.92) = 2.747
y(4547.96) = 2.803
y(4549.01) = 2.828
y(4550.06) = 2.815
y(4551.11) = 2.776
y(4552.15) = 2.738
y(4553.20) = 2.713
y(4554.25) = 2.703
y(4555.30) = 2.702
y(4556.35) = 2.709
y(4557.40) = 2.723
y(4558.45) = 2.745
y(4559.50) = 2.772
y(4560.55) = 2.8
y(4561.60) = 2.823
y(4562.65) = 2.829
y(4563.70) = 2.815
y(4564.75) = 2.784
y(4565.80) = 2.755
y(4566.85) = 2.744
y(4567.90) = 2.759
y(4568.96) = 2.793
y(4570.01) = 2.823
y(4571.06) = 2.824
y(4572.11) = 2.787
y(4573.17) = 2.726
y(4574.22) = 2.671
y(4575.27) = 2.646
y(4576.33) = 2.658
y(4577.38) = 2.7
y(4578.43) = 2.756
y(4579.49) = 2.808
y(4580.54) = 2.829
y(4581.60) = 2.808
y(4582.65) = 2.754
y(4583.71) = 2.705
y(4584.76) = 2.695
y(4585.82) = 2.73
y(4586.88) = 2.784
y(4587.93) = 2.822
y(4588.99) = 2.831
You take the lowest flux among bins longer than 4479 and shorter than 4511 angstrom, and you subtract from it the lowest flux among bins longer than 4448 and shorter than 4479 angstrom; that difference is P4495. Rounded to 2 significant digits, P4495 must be 0.19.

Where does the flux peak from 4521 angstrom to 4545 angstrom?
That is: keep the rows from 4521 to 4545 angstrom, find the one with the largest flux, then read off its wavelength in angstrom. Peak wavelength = 4544.82 angstrom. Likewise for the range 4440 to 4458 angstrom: 4443.42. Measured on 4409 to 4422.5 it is 4418.93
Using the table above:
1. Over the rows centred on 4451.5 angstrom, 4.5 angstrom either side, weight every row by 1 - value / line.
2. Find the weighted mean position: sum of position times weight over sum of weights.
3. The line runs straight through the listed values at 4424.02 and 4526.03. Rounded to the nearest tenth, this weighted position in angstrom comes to 4452.3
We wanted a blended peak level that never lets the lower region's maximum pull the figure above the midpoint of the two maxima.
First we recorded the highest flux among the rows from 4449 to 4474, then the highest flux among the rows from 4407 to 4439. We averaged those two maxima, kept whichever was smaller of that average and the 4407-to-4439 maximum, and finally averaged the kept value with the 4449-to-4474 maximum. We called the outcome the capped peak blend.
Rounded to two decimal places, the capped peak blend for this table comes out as 2.61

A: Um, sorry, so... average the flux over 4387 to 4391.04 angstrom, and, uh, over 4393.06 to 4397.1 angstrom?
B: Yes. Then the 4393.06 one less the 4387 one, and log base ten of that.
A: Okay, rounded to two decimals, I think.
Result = -0.36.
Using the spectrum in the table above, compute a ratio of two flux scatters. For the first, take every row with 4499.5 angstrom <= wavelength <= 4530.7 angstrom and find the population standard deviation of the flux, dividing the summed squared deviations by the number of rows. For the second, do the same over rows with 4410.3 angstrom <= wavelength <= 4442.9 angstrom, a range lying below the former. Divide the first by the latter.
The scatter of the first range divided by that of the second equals 2.1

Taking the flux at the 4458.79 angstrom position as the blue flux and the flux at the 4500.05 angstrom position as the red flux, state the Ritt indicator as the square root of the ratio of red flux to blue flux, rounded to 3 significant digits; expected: 1.09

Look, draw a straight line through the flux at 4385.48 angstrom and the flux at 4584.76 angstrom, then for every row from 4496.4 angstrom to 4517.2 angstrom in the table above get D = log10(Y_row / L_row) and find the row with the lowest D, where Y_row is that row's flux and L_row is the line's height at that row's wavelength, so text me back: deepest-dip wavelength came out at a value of 4496.94 angstrom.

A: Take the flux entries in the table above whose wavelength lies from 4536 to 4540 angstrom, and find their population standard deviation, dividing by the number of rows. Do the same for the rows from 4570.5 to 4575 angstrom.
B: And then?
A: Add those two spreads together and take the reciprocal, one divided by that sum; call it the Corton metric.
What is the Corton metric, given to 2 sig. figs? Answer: 14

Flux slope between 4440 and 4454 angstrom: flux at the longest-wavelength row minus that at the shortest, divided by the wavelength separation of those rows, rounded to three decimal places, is -0.013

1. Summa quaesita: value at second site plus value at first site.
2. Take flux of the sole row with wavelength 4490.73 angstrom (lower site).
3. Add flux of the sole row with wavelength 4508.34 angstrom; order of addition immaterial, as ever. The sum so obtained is 5.5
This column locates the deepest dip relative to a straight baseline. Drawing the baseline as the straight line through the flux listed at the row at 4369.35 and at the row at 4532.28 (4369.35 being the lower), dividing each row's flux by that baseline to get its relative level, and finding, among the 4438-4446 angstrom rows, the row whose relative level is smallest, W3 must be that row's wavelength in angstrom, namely 4438.30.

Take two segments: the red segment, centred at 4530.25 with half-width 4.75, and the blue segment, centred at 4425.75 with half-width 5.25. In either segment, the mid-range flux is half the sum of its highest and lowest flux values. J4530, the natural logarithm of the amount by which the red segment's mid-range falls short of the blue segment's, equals -1.9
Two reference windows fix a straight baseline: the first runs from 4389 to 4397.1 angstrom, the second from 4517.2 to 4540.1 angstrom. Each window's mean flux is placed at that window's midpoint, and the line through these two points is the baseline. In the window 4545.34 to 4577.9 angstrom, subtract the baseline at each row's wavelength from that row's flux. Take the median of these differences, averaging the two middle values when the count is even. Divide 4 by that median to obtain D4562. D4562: 12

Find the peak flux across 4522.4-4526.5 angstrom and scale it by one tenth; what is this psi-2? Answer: 0.24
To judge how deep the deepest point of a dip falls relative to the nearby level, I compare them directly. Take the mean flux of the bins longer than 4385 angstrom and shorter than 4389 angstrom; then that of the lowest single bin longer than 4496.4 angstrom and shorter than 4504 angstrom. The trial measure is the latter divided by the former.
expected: 1.20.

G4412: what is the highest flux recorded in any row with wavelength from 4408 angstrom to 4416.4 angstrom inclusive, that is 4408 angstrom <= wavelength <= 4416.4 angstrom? 2.419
